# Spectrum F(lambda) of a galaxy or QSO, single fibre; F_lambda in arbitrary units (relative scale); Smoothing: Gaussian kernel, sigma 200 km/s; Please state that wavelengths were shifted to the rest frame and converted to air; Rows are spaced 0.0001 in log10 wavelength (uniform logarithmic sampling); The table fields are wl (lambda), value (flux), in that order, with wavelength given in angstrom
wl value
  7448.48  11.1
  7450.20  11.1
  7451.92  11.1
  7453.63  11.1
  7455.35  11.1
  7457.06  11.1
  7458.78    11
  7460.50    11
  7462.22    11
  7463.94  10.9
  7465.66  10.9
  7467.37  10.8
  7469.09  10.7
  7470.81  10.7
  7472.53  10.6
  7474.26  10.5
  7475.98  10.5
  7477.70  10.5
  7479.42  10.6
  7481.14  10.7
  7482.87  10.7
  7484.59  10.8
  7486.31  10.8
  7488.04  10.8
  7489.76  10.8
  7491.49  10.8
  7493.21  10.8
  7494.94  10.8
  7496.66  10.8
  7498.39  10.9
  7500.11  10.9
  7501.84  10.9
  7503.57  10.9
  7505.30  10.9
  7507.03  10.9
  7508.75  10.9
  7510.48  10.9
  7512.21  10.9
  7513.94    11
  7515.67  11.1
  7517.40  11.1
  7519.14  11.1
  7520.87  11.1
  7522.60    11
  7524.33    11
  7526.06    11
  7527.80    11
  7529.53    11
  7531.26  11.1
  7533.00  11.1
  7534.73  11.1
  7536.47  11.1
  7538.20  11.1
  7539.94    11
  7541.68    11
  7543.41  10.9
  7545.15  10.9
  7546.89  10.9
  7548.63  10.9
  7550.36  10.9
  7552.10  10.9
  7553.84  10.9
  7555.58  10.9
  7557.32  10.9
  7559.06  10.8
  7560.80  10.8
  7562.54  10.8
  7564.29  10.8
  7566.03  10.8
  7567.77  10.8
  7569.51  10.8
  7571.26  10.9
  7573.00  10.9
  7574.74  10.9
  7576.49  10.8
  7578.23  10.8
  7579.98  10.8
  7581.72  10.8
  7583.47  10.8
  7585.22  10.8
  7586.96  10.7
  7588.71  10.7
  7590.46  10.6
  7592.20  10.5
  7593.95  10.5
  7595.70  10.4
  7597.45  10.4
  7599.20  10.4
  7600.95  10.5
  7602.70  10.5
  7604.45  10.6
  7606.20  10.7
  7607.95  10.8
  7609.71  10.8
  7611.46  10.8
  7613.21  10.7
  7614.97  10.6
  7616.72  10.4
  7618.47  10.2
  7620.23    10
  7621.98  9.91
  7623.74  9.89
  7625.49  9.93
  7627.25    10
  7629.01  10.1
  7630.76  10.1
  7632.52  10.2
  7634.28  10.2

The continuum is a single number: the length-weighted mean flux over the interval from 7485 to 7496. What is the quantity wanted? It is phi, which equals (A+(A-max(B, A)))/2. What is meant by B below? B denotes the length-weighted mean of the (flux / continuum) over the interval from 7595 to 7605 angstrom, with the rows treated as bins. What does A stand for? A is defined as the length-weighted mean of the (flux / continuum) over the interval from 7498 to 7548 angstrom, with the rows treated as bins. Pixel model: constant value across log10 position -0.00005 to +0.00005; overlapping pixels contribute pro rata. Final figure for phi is 0.509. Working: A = 1.02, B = 0.97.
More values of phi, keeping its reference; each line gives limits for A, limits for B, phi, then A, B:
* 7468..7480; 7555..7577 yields 0.478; 0.98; 1.00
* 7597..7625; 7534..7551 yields 0.459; 0.97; 1.02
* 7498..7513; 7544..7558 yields 0.505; 1.01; 1.01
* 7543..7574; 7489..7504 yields 0.503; 1.01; 1.00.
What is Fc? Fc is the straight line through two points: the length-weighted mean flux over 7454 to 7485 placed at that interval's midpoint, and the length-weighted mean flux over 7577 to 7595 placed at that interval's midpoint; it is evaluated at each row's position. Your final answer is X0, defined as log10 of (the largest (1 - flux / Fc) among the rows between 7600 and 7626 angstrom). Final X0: -1.13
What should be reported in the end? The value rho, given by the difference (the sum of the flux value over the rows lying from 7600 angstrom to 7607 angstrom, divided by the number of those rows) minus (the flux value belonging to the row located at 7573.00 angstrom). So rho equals -0.3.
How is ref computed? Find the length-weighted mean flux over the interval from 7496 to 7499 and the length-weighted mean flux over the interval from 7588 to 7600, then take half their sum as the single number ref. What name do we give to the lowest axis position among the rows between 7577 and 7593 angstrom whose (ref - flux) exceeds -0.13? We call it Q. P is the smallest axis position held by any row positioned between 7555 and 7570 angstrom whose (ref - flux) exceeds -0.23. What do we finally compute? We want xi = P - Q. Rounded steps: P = 7559.06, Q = 7586.96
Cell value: -27.9 angstrom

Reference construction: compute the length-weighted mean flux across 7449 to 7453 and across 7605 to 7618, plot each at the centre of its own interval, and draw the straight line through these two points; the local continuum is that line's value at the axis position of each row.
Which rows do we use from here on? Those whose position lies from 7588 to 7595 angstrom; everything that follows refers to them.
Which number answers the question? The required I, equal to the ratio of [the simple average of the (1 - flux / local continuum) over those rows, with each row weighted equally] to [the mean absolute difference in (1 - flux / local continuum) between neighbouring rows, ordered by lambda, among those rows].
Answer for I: 2.3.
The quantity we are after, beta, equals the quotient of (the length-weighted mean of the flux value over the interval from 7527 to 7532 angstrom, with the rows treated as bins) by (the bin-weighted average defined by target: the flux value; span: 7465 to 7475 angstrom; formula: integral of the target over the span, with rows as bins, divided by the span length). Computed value 1.03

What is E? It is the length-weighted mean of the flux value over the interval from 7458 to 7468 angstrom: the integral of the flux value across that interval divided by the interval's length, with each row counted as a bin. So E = 10.9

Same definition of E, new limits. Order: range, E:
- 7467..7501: 10.7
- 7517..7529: 11.0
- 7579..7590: 10.8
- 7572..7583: 10.8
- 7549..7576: 10.9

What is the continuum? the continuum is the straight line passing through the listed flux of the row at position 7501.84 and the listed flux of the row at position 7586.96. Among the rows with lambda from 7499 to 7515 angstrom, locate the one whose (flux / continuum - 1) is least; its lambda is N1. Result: 7500.11 angstrom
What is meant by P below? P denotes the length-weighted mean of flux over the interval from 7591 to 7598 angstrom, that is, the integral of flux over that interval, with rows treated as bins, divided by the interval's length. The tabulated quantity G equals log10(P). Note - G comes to 1.02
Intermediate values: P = 10.5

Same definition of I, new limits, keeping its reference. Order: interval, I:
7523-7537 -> -8.8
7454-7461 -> 0.7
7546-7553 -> -14.7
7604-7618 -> 0.0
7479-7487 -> 5.3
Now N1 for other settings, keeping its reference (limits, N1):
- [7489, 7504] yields 7489.76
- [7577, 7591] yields 7590.46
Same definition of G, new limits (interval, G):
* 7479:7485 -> 1.03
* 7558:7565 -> 1.03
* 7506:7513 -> 1.04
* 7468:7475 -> 1.03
